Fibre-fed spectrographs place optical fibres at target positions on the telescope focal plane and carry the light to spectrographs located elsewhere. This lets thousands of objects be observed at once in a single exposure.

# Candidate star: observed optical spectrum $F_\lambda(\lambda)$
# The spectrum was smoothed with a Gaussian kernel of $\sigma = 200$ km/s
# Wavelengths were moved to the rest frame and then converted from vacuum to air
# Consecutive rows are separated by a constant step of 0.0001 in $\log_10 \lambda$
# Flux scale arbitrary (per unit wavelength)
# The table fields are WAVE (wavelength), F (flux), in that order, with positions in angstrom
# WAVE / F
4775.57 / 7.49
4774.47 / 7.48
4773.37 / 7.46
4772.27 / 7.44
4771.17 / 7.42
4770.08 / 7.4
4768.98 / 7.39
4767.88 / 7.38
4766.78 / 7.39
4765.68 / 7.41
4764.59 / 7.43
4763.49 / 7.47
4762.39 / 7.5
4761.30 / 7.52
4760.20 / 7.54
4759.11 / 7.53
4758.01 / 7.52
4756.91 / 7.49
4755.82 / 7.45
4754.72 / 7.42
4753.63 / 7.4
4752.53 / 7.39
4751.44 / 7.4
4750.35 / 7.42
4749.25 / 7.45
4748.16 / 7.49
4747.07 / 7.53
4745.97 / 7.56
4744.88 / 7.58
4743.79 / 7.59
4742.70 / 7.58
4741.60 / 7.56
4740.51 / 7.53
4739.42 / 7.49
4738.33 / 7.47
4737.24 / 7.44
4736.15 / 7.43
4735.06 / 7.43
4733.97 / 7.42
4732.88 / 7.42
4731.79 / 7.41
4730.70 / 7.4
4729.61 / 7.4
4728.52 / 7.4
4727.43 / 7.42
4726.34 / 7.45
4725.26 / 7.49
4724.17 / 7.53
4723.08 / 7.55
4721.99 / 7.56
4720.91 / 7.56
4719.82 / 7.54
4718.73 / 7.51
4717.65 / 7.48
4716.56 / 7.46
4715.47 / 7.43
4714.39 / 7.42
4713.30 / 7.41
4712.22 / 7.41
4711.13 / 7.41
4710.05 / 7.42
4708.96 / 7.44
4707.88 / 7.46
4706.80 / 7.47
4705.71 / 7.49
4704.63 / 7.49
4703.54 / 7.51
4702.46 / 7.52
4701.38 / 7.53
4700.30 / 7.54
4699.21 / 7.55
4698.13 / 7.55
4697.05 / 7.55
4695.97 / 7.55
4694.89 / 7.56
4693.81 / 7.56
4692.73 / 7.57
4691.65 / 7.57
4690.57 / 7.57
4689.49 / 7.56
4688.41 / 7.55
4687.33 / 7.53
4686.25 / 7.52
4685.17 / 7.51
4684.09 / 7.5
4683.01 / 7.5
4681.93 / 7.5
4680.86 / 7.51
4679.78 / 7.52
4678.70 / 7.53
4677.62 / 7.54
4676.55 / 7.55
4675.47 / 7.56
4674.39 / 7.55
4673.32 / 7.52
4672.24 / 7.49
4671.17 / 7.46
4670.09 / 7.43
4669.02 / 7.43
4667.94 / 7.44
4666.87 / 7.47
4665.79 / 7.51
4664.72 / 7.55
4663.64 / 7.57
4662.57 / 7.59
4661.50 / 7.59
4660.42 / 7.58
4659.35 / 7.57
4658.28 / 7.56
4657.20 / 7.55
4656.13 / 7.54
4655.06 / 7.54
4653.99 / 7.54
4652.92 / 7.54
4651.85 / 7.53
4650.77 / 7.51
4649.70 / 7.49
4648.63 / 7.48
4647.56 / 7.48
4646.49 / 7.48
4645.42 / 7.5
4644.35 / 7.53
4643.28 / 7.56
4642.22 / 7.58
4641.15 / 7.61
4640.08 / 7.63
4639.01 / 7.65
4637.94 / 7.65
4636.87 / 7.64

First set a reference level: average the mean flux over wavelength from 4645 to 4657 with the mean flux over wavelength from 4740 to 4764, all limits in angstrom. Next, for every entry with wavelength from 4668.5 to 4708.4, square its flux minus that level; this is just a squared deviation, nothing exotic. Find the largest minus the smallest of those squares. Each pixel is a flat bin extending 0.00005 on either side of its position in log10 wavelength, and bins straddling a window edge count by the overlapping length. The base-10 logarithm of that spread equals -2.26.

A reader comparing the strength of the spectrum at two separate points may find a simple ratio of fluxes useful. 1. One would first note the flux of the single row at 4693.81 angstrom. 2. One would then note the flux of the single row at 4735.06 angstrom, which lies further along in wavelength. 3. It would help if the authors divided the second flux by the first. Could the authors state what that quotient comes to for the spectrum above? 0.98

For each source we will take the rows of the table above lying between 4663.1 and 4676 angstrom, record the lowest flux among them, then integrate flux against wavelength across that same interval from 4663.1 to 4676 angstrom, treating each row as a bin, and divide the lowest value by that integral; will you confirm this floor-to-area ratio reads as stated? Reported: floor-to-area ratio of 0.0768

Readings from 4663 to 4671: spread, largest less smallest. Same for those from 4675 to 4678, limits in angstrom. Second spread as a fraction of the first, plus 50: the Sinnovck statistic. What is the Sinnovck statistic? 50.1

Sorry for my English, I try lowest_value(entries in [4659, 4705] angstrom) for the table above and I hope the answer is 7.43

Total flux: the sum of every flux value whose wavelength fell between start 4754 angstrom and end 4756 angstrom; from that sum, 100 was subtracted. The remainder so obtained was -85.13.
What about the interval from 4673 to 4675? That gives -84.93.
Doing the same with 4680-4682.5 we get -84.99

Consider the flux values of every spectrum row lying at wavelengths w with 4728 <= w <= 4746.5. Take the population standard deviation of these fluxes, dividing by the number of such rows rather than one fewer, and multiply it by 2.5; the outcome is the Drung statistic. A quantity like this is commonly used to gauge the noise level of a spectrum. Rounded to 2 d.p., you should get 0.18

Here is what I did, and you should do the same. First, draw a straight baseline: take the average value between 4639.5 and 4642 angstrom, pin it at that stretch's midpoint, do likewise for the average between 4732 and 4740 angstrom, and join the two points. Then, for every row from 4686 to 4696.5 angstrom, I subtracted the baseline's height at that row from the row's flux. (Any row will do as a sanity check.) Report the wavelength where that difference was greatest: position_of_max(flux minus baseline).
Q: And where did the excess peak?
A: 4692.73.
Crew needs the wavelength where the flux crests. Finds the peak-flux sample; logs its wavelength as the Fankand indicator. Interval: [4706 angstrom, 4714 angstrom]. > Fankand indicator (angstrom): 4706.80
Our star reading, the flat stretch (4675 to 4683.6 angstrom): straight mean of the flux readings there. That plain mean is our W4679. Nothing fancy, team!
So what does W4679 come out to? 7.53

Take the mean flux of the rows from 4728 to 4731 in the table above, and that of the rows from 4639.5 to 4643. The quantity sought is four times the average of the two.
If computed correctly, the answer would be 30.0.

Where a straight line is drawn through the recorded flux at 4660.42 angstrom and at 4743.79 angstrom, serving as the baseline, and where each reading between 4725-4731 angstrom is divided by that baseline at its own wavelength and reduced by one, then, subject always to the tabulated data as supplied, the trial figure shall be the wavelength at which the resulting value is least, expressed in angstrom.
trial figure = 4730.70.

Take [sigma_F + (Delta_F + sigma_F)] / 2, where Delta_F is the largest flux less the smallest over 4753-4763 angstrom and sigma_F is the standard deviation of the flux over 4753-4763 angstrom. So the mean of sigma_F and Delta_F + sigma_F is 0.12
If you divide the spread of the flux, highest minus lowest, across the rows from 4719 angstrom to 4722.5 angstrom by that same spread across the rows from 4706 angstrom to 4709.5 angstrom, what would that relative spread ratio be 0.67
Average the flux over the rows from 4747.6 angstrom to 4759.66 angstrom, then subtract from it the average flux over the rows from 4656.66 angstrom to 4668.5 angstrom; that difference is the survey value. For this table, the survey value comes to -0.09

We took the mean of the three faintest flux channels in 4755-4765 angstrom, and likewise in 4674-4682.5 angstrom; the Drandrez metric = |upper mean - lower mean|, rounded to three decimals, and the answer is 0.060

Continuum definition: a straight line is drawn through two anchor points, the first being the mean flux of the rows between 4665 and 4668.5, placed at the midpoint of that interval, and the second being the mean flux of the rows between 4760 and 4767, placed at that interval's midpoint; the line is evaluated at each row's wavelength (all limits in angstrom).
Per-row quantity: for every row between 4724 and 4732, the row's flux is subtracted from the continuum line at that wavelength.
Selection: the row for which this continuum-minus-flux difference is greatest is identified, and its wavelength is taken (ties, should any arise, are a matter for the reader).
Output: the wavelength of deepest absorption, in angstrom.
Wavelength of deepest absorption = 4728.52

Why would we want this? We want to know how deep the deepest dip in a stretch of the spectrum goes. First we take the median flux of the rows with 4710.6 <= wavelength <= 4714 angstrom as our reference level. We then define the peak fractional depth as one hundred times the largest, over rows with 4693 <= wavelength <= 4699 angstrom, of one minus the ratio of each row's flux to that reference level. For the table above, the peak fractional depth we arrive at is -1.9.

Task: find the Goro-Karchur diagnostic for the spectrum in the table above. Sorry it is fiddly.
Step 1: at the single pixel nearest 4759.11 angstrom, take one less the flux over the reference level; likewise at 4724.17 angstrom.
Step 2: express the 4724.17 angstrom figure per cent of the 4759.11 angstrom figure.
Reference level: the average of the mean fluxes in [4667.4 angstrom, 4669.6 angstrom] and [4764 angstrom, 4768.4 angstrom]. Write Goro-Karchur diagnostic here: 100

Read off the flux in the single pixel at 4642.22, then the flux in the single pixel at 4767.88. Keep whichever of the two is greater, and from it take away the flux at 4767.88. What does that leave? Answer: 0.20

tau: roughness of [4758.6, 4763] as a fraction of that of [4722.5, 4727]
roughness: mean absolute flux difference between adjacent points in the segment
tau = 0.50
